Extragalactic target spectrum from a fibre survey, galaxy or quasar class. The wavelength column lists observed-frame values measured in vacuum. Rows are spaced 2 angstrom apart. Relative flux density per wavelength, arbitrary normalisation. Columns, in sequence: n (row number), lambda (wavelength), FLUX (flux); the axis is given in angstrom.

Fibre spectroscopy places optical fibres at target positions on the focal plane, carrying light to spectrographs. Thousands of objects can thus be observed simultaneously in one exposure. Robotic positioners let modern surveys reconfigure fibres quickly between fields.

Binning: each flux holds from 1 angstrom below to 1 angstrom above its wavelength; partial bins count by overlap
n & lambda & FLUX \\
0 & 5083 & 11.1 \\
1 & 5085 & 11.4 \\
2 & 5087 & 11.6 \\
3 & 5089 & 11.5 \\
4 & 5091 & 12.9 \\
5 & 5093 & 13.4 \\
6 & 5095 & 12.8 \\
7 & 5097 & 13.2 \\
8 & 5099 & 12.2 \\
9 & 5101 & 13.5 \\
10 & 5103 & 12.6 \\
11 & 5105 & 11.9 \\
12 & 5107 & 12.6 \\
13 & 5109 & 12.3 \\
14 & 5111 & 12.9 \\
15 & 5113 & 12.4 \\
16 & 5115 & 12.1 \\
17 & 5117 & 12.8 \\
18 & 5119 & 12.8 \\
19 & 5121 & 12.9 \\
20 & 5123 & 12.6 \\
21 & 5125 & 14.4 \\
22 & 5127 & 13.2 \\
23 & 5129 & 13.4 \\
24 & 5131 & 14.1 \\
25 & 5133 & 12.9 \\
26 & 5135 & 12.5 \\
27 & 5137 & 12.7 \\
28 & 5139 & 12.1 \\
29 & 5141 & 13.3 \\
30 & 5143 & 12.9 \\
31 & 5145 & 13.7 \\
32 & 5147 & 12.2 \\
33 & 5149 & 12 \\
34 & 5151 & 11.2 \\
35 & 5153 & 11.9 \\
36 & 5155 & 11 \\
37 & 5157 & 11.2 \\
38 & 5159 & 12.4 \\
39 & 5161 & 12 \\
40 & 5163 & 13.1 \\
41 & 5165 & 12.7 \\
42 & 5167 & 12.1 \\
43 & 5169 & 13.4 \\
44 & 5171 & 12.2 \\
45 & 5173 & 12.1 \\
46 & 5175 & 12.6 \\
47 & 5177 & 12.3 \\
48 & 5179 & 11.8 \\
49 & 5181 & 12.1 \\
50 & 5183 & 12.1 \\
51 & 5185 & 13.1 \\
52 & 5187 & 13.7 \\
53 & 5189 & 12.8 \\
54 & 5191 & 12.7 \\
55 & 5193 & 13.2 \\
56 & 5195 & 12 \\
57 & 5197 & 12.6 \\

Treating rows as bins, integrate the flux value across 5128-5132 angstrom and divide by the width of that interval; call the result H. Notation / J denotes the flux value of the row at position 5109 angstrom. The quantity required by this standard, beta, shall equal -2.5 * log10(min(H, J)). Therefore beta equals -2.72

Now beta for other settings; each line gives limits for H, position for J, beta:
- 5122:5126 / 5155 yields -2.60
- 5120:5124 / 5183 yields -2.71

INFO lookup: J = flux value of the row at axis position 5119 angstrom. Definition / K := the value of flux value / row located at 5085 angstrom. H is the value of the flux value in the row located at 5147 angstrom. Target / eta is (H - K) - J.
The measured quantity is -12.0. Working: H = 12.2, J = 12.8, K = 11.4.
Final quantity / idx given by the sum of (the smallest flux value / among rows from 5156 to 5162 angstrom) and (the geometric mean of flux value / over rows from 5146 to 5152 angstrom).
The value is 23.0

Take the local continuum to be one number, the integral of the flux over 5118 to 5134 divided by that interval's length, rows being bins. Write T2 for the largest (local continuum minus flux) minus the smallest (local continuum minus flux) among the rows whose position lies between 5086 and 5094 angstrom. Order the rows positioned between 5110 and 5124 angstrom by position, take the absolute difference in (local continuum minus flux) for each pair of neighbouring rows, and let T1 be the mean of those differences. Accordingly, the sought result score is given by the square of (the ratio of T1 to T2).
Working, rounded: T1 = 0.32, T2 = 1.9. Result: 0.03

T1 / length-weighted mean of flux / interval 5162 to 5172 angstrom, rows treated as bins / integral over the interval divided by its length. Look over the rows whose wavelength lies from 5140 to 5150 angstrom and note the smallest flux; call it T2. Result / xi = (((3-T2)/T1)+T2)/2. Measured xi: 5.65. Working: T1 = 12.7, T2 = 12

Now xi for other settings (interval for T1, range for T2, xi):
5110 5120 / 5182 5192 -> 5.69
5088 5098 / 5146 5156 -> 5.19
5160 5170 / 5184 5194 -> 5.97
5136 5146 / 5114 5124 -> 5.70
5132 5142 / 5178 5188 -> 5.55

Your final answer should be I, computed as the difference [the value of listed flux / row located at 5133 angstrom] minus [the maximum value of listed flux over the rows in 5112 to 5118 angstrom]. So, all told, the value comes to 0.1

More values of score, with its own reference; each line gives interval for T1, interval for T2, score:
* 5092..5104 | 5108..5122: 1.10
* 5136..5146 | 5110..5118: 0.88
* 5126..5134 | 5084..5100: 0.12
